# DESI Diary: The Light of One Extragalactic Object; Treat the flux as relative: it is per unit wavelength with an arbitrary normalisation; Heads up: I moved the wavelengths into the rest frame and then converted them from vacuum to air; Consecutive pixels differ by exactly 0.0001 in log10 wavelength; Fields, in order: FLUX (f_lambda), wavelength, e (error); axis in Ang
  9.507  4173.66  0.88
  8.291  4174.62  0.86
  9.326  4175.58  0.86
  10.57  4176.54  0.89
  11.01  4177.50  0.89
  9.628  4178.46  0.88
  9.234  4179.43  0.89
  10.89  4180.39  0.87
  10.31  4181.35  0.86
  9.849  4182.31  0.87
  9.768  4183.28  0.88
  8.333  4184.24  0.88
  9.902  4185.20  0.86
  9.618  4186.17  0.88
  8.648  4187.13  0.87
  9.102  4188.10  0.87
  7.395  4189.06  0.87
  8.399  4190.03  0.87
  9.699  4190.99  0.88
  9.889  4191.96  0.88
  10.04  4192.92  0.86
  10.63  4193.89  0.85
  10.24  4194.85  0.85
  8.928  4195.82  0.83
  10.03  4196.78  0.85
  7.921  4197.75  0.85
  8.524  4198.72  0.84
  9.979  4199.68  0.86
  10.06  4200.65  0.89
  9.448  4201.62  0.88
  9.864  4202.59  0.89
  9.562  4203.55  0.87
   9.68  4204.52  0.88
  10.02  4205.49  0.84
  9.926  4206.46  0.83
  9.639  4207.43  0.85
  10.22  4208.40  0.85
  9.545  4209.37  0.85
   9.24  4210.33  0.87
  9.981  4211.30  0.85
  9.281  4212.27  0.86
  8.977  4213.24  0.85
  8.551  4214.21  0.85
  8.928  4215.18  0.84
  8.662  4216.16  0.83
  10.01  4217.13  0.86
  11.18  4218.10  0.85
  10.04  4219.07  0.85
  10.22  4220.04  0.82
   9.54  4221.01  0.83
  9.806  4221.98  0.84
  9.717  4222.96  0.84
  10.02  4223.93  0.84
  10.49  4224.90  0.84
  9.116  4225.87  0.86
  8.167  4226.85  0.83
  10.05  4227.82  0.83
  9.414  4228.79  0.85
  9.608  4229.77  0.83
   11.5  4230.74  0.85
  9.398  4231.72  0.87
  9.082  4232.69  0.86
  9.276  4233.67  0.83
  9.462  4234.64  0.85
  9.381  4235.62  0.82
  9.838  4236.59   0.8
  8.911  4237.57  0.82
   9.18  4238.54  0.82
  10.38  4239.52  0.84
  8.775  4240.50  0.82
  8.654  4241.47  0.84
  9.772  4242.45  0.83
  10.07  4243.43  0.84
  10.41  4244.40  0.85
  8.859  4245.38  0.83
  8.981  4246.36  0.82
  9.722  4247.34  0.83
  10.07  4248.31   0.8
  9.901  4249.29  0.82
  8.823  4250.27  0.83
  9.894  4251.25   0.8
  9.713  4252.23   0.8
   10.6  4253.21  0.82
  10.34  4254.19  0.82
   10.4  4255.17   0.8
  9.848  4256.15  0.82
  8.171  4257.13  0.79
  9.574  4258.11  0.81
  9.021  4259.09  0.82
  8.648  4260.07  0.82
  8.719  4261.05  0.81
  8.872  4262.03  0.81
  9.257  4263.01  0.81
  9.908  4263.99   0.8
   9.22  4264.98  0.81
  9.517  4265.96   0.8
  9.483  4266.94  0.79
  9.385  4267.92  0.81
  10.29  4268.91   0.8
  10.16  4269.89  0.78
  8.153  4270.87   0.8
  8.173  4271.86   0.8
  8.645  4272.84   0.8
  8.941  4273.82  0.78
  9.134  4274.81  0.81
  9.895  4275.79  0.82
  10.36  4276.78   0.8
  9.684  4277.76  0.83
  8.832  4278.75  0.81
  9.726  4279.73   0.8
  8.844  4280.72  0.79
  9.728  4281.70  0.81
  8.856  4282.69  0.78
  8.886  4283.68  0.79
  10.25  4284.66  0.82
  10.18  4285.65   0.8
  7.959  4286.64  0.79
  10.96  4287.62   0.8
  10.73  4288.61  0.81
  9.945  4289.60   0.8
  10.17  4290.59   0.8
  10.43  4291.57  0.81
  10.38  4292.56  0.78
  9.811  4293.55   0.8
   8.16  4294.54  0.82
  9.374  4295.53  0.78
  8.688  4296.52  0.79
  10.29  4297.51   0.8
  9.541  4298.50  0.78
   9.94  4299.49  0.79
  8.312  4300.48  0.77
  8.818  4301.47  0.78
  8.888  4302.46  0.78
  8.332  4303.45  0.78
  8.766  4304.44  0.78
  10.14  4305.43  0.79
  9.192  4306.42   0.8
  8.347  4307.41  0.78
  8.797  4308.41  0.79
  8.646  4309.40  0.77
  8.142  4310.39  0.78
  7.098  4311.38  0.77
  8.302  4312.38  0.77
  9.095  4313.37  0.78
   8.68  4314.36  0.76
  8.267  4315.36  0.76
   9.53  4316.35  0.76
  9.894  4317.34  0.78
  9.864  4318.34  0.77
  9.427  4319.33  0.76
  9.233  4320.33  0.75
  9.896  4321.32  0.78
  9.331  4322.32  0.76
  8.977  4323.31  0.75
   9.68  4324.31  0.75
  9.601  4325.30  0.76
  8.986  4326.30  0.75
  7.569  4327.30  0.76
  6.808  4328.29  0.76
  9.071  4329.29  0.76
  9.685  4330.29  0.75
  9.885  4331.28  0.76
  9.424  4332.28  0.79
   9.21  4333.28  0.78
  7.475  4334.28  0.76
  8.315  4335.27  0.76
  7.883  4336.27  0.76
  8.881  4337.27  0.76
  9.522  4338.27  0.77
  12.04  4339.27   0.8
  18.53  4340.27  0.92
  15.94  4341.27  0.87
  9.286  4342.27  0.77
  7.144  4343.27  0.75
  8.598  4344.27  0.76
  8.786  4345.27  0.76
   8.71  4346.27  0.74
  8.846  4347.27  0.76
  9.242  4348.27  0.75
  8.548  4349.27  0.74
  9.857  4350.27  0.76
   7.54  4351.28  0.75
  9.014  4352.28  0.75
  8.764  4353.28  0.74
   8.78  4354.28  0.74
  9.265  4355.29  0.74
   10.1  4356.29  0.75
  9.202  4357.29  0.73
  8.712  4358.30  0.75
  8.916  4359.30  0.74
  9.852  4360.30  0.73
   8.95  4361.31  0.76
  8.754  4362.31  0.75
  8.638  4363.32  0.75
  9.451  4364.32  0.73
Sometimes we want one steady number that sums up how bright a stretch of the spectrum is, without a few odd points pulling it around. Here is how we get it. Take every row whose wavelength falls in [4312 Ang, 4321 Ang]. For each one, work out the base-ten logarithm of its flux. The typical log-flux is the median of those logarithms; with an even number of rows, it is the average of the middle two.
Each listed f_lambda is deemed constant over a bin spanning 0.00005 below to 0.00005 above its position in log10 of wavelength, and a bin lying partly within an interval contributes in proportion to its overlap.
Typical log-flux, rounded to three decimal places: 0.965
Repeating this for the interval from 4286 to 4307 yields 0.980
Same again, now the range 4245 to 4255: 0.992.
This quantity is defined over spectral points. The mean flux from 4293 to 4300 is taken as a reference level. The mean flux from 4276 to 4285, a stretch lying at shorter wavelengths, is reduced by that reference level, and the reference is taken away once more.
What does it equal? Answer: -9.3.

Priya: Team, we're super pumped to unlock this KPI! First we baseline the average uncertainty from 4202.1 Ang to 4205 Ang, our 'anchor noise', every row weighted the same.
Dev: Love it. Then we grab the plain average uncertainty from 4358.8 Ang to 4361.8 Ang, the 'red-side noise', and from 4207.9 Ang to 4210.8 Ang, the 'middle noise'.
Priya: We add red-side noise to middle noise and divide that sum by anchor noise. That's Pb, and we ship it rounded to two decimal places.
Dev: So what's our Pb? 1.82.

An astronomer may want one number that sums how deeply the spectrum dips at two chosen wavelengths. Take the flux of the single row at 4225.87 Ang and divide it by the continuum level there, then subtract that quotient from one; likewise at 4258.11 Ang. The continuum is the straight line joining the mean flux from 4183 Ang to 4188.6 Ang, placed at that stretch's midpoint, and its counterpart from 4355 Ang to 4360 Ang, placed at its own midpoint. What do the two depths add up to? -0.02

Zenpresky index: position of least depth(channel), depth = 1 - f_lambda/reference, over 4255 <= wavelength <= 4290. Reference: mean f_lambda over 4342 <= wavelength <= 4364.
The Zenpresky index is 4287.62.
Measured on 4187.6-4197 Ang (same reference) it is 4193.89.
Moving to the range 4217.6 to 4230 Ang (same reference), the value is 4218.10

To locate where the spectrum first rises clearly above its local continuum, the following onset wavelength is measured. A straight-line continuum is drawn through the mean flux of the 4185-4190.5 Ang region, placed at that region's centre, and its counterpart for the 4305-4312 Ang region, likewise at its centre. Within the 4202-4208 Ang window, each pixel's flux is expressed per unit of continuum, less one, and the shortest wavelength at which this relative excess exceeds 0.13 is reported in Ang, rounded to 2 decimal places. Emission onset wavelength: 4205.49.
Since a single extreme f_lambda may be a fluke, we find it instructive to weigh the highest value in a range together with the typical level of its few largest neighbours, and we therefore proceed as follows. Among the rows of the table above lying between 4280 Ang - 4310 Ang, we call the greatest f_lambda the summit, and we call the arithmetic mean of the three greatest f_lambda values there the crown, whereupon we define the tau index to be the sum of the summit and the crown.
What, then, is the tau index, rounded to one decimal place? 21.7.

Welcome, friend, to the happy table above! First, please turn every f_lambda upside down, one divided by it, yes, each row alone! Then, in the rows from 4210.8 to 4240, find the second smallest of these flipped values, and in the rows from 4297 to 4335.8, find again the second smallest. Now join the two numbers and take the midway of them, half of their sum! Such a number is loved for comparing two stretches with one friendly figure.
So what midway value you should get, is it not 0.094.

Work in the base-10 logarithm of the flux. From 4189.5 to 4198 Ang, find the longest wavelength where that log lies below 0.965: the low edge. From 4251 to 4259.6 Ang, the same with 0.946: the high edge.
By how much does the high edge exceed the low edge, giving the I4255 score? 59.4 Ang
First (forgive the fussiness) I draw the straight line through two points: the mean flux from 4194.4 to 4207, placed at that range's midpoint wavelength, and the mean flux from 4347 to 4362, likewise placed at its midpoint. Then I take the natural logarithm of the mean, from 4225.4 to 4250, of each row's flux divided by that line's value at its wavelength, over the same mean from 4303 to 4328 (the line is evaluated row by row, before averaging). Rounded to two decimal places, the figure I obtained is 0.03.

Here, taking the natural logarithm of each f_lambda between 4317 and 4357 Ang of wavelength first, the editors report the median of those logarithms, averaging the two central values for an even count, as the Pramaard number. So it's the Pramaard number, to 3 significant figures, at 2.22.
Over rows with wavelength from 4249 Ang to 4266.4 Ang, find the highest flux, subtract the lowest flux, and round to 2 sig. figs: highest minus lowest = 2.4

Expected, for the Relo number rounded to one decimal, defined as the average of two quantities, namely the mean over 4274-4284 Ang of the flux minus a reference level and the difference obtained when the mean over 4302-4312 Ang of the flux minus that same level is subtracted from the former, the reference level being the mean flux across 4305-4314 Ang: 0.8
